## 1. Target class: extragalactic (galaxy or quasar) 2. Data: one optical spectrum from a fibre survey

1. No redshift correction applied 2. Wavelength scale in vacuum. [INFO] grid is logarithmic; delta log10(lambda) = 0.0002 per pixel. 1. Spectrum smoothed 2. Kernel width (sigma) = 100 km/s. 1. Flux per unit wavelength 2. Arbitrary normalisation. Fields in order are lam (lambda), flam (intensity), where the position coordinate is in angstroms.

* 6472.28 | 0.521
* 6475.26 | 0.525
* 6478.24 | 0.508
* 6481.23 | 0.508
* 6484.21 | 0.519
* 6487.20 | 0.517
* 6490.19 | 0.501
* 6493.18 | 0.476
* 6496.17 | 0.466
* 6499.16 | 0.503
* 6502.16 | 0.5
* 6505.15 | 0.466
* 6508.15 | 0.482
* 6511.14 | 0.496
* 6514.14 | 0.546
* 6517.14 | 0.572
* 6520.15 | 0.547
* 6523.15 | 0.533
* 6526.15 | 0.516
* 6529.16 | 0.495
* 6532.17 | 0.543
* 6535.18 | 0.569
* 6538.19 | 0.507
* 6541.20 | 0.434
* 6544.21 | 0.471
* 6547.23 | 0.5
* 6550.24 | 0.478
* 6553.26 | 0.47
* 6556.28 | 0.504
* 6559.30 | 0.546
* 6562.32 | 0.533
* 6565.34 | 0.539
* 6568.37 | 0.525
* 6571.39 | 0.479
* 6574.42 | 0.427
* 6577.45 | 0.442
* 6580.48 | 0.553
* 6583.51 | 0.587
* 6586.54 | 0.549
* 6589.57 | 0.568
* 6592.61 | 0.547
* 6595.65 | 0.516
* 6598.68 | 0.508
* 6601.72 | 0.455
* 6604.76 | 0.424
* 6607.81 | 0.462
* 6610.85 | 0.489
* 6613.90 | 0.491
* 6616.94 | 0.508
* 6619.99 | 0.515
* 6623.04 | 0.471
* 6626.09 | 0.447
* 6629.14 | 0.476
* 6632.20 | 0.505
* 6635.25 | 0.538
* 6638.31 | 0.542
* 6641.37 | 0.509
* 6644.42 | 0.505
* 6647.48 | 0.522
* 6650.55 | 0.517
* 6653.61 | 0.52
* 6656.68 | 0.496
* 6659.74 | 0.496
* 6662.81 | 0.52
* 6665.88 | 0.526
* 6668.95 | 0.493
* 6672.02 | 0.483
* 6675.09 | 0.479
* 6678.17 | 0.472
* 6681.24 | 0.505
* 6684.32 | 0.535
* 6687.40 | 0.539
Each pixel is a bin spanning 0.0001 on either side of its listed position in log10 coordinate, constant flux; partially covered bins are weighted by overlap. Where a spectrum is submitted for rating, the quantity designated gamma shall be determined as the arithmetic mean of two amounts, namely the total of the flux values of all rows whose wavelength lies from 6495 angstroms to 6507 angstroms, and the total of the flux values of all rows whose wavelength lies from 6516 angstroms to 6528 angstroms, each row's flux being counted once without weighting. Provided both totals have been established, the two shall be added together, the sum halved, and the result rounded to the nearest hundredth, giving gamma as 2.05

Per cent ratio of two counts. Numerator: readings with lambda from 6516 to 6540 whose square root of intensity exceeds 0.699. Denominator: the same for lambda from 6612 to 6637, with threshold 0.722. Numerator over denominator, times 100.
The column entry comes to 800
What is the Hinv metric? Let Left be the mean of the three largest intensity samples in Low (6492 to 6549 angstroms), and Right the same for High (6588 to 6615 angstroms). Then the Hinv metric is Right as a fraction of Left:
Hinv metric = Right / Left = 0.97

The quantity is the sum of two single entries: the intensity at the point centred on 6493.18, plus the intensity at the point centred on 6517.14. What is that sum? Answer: 1.05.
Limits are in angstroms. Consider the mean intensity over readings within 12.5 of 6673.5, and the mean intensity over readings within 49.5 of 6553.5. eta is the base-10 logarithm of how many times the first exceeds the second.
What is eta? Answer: -0.009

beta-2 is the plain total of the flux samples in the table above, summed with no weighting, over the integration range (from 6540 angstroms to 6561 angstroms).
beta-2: 3.40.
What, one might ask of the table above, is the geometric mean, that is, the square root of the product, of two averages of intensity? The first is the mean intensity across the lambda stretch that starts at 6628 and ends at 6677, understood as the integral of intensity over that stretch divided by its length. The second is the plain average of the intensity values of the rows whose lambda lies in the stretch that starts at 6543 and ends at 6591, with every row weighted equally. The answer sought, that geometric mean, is 0.509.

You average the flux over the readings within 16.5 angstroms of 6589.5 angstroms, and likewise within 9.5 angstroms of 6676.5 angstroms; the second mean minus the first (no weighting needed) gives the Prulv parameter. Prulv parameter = -0.012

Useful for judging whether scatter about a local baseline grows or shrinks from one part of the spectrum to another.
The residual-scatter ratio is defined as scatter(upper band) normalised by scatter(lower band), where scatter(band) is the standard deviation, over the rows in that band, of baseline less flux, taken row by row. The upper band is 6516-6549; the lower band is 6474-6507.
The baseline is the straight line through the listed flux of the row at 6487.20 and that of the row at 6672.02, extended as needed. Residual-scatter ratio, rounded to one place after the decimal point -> 2.1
